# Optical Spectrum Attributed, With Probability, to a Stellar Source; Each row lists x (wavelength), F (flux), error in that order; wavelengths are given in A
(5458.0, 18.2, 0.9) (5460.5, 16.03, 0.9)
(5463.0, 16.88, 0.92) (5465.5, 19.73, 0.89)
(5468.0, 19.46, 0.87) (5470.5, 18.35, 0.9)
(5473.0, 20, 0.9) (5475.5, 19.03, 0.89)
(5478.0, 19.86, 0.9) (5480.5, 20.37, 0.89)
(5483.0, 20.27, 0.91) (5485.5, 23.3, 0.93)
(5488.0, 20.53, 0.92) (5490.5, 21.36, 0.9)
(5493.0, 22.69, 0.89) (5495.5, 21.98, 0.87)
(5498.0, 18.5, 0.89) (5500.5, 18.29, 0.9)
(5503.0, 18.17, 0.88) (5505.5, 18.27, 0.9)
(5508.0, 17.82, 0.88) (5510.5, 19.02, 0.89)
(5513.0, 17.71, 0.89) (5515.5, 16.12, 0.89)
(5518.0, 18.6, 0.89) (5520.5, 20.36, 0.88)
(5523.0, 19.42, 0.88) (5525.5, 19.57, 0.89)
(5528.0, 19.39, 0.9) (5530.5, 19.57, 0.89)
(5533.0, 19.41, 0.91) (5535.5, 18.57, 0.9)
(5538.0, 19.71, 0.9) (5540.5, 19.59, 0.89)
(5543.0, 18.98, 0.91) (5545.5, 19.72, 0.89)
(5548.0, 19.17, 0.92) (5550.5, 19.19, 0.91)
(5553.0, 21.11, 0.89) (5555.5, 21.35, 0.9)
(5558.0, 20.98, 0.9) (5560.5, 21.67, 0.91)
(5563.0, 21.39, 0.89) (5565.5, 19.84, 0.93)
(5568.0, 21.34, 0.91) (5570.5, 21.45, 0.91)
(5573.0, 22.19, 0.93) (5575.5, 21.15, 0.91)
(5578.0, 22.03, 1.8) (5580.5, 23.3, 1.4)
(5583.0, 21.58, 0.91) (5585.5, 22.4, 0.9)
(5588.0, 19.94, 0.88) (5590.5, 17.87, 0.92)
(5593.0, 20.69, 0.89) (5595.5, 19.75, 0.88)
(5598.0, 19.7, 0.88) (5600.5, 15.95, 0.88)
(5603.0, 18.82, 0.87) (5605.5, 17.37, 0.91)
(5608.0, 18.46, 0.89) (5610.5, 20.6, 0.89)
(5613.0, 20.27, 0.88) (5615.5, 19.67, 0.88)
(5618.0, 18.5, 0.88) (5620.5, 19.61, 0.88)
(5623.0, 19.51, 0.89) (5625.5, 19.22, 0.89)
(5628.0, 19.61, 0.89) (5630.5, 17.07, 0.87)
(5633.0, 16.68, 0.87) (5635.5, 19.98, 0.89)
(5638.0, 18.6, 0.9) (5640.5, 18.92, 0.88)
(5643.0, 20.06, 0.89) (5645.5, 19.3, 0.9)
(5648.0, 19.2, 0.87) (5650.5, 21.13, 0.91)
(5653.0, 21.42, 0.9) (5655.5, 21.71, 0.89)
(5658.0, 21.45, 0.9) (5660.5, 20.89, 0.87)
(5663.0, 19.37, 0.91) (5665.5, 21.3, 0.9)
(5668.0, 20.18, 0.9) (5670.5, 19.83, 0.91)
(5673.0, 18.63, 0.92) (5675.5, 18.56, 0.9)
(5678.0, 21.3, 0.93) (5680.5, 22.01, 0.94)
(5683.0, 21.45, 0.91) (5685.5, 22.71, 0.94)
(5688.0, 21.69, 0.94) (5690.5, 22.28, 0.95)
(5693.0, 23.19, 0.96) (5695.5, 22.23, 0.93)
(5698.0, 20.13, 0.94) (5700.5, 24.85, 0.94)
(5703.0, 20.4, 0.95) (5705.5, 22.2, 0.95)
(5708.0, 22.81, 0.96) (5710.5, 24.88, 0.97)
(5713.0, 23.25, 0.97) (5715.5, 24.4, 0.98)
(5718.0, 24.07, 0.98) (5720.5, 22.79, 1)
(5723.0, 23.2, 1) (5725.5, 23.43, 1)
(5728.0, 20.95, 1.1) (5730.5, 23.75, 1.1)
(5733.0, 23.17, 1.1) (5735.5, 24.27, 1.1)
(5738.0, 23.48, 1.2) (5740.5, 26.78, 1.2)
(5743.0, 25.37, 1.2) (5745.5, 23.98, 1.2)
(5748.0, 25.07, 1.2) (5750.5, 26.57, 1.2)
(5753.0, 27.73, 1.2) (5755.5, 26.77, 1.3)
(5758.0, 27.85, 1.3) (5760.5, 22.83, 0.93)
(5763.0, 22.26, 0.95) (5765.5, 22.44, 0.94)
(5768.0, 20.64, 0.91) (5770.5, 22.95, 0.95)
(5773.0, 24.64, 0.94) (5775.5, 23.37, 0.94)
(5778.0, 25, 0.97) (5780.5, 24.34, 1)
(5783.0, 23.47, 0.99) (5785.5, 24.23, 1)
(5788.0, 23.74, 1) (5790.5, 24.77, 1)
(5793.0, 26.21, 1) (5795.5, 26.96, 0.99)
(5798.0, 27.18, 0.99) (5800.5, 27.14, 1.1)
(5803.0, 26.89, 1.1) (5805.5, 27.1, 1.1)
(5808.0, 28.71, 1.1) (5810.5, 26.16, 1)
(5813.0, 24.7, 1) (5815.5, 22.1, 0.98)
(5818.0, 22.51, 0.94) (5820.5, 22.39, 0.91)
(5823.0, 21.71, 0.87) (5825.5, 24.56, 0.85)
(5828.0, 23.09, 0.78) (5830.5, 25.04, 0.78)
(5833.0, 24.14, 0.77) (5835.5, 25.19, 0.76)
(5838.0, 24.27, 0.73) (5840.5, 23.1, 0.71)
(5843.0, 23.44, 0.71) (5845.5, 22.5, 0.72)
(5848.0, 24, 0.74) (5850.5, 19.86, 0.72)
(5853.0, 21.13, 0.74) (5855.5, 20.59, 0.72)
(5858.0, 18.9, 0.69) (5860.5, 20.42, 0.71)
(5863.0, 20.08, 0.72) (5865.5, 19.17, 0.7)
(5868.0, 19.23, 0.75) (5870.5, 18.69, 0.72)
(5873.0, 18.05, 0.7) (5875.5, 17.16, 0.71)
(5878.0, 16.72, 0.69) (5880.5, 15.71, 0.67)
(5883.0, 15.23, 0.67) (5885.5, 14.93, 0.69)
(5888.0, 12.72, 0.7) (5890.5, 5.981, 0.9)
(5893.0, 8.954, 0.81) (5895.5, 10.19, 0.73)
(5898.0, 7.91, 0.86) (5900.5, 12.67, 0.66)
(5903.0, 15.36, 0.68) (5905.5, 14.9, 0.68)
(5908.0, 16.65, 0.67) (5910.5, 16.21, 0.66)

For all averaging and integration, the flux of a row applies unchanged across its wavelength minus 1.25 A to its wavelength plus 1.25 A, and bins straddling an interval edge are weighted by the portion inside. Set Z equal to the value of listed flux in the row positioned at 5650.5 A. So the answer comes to 21.13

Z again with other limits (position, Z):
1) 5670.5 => 19.83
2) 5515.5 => 16.12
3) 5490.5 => 21.36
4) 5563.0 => 21.39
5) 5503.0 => 18.17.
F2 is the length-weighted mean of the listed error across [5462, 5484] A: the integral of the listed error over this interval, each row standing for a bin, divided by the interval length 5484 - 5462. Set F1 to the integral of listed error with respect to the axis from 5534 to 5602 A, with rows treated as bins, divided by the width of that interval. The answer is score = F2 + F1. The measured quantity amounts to 1.85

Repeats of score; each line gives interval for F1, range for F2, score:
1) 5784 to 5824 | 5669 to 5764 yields 2.04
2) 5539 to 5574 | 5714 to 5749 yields 2.00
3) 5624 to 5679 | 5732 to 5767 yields 2.04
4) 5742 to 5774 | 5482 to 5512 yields 1.99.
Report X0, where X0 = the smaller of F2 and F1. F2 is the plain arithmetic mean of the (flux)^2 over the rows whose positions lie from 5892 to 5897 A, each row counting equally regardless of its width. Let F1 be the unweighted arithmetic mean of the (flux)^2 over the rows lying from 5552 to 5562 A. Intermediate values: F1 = 453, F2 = 92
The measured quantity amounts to 92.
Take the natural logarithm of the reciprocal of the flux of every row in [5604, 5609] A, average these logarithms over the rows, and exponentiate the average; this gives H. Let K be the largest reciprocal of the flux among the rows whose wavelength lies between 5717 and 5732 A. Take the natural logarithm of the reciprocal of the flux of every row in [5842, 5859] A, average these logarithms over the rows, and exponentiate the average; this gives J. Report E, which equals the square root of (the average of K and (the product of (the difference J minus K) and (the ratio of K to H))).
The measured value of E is 0.153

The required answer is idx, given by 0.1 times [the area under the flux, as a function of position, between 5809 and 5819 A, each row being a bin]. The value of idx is 24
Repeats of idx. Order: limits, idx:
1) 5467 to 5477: 19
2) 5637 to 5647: 19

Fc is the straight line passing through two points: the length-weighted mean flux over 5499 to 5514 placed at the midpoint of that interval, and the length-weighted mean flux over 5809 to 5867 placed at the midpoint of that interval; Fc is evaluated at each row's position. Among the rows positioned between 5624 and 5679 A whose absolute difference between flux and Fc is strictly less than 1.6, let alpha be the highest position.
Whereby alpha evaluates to 5678.0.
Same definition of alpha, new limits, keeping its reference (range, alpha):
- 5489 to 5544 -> 5543.0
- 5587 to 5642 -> 5640.5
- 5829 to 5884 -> 5848.0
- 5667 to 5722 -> 5705.5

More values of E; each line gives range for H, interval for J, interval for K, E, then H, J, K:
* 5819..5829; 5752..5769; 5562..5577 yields 0.141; 0.044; 0.0413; 0.050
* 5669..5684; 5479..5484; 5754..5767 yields 0.156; 0.049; 0.0492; 0.045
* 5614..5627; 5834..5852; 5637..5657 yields 0.146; 0.052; 0.0432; 0.054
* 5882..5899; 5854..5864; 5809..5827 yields 0.155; 0.097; 0.0500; 0.046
